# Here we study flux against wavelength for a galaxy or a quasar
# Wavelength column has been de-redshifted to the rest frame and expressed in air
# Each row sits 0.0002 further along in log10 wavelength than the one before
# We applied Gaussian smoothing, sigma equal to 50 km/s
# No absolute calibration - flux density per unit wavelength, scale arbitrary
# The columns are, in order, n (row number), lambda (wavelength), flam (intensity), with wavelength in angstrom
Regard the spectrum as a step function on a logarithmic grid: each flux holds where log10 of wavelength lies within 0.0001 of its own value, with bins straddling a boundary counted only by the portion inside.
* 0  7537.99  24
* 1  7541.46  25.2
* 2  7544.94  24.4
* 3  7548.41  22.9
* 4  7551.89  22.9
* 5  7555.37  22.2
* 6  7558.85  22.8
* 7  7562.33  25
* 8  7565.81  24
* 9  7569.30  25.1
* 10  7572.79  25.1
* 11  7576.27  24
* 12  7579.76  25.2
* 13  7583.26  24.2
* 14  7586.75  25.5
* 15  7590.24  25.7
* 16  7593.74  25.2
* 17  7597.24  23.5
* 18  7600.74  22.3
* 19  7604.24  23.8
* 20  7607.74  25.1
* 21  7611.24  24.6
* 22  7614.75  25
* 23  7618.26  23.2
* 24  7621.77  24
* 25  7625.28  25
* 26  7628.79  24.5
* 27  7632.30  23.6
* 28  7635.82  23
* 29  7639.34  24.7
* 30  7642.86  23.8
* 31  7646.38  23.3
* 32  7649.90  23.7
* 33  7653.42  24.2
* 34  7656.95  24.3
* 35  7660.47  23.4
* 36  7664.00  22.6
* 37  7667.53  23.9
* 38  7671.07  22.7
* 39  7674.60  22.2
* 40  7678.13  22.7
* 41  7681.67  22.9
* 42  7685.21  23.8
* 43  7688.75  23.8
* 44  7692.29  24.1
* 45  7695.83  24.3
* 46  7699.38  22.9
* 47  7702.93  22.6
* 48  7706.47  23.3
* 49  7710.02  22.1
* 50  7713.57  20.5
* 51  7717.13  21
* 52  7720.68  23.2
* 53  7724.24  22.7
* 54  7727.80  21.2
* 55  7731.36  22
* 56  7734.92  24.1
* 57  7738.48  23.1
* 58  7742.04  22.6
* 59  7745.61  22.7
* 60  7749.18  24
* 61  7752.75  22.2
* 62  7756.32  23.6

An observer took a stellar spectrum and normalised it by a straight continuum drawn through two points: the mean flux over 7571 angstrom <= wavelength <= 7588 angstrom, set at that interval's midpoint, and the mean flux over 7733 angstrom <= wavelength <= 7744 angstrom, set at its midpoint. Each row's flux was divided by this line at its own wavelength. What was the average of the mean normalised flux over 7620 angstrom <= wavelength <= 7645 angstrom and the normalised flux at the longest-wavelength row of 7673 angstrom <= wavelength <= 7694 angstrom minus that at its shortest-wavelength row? 0.539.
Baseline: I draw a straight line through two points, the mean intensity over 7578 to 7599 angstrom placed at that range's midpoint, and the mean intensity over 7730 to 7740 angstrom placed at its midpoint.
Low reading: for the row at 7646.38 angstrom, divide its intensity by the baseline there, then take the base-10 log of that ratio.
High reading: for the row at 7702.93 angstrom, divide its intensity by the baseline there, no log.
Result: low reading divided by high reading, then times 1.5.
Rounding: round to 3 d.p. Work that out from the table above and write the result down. -0.025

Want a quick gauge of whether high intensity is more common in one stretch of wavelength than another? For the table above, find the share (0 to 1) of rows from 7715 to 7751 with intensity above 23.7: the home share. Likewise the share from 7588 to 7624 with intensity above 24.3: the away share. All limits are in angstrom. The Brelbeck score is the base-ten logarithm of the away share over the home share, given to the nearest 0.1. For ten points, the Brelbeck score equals 0.4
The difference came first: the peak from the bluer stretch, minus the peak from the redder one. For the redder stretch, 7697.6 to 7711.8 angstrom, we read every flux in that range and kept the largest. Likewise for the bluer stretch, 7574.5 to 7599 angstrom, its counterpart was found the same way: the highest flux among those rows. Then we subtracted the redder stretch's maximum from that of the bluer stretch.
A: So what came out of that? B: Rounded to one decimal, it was 2.4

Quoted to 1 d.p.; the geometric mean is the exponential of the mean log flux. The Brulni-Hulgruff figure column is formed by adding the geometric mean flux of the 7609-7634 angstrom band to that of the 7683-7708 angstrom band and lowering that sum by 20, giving 27.8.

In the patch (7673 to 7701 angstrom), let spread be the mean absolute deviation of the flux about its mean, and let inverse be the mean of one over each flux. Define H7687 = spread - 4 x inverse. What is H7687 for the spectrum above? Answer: 0.49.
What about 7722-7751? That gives 0.52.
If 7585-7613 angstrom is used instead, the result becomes 0.78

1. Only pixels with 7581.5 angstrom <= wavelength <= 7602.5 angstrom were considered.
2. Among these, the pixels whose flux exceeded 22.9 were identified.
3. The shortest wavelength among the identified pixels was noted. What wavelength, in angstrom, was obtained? 7583.26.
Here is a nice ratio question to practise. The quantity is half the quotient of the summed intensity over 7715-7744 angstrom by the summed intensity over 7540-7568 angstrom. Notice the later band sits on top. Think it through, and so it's 0.475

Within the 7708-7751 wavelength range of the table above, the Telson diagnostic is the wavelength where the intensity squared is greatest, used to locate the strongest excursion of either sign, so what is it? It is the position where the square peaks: 7734.92 angstrom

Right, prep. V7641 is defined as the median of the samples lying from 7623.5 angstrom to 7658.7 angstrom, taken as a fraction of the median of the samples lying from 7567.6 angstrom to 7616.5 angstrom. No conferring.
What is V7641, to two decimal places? 0.96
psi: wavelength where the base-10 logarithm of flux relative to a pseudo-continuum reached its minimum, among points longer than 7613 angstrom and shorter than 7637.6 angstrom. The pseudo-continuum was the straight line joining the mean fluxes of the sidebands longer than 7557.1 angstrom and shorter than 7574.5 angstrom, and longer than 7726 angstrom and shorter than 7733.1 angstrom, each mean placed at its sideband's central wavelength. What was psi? 7618.26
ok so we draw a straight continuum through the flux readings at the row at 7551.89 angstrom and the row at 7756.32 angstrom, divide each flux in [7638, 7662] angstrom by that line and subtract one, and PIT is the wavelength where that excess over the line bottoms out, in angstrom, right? 7646.38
